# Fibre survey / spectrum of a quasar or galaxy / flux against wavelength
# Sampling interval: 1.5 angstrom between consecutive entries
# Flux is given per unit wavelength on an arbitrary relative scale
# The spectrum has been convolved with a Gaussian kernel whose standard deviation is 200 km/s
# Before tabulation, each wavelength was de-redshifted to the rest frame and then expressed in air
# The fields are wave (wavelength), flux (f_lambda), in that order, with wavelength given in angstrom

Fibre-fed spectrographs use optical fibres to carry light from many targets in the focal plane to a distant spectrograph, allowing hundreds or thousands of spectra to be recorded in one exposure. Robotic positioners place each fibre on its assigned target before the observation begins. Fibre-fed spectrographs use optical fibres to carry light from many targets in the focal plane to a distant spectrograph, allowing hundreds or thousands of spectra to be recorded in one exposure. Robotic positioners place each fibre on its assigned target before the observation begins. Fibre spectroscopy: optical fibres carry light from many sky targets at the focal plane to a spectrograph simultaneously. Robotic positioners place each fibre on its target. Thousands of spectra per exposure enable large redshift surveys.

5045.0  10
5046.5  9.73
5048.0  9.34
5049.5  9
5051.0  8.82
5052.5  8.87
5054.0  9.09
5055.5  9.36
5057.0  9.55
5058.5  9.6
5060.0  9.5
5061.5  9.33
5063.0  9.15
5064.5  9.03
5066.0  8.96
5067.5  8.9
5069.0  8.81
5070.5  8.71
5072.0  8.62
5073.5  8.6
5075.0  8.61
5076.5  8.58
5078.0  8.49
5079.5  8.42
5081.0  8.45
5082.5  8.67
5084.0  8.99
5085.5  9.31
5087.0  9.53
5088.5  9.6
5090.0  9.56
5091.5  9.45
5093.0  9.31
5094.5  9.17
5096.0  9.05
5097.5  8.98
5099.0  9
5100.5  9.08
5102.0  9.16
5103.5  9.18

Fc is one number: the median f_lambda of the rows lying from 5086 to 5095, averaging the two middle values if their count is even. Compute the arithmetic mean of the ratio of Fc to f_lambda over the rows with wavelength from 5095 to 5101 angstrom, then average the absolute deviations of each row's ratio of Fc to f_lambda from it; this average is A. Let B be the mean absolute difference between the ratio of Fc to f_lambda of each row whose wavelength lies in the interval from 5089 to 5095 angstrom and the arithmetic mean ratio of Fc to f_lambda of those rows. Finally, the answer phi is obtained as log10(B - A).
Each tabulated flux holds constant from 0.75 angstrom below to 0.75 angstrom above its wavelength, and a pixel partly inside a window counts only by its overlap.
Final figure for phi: -2.0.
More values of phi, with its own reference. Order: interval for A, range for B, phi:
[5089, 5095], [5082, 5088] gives -1.7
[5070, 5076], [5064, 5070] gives -2.4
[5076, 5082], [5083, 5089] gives -1.8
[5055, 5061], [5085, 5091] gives -2.6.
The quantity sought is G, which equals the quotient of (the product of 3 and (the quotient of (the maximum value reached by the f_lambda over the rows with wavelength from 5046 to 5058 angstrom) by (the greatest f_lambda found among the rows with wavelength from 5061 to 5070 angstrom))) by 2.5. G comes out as 1.25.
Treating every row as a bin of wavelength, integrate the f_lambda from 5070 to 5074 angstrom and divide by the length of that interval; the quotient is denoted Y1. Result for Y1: 8.6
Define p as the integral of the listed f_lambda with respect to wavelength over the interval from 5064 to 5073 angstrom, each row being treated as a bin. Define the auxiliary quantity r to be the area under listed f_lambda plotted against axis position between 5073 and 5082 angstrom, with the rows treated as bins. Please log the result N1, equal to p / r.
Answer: 1.04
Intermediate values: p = 79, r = 76.7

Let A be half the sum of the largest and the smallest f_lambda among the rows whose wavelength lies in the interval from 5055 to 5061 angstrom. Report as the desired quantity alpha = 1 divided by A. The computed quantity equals 0.105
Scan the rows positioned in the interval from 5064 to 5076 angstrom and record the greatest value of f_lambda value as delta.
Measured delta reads 9.03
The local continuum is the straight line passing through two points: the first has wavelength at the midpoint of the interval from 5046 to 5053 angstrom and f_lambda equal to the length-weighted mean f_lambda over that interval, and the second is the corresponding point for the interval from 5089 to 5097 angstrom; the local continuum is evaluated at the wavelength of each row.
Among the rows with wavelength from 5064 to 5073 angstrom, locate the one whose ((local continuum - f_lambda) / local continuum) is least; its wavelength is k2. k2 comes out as 5064.5 angstrom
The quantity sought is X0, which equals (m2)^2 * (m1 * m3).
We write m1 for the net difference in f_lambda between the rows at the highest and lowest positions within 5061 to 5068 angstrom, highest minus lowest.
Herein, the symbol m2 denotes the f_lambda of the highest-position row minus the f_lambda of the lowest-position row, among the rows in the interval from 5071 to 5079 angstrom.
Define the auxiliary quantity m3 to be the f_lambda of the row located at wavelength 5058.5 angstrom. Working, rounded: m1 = -0.4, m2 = -0.13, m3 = 9.6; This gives -0.1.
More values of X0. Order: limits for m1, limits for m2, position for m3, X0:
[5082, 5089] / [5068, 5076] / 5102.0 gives 0.3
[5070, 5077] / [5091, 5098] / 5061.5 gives -0.3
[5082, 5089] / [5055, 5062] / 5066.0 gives 0.0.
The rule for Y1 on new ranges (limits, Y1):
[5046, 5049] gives 9.5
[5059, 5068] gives 9.2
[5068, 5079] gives 8.6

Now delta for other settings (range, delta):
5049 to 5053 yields 9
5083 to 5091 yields 9.6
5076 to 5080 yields 8.58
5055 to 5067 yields 9.6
